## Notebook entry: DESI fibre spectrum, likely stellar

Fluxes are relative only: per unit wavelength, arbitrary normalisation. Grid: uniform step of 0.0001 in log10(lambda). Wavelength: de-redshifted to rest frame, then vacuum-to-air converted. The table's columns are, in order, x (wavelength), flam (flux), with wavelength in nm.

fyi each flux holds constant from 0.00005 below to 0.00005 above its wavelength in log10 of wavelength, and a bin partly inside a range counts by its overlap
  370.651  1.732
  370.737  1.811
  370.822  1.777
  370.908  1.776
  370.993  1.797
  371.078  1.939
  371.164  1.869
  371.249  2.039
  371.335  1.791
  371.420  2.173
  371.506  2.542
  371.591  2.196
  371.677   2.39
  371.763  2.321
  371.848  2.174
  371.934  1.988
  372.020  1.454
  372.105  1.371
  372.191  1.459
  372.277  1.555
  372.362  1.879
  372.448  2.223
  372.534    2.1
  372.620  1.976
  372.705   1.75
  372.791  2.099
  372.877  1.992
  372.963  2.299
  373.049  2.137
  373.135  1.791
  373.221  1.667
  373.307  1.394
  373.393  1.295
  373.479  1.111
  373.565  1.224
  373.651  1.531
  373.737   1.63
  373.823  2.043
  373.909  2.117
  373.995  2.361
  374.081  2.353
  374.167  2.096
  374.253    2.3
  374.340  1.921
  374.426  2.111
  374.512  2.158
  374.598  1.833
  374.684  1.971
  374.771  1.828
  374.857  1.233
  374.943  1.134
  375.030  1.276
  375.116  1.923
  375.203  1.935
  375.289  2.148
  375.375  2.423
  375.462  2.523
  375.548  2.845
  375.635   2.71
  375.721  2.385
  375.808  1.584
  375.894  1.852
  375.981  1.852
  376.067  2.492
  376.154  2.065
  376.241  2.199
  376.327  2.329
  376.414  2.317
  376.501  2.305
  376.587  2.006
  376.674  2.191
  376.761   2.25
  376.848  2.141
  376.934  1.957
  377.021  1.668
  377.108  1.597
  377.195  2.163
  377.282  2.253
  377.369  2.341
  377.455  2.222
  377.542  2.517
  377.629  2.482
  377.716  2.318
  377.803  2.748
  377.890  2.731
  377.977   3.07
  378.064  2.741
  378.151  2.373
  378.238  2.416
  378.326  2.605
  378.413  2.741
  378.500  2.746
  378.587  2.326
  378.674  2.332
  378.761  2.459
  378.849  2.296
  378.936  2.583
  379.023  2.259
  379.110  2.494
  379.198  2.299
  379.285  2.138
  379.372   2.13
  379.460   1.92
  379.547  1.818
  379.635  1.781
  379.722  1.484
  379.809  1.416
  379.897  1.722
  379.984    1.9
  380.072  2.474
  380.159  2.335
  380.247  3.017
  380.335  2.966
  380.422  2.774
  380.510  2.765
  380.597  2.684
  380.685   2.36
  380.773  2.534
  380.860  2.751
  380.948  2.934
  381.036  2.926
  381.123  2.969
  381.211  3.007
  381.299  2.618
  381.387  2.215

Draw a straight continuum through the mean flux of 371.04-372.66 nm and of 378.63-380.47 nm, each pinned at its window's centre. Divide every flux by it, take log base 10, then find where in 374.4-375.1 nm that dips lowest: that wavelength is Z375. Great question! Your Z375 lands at 374.943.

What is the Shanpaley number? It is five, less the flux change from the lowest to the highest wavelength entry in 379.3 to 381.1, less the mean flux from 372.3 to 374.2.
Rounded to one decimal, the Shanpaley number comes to 2.3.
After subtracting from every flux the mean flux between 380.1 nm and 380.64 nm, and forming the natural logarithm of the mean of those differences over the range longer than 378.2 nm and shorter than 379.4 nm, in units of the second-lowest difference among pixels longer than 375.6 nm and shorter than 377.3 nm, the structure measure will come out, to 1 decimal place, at -1.2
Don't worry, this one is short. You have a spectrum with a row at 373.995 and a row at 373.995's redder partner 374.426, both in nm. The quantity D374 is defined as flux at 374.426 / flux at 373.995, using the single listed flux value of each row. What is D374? 0.89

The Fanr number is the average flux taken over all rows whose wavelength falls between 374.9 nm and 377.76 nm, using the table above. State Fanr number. 2.1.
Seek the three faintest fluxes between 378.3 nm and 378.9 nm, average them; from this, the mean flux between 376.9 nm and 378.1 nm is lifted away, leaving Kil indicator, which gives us -0.03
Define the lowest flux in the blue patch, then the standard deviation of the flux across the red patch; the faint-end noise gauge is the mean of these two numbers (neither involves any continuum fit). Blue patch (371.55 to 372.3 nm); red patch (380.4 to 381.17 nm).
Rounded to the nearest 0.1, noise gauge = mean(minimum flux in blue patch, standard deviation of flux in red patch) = 0.8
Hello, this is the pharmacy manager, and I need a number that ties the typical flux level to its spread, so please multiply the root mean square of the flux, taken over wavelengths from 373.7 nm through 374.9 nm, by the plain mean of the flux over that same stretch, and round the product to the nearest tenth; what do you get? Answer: 4.0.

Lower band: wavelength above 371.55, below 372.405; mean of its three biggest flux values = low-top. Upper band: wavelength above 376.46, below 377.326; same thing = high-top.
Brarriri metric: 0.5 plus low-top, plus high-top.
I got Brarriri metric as 5.1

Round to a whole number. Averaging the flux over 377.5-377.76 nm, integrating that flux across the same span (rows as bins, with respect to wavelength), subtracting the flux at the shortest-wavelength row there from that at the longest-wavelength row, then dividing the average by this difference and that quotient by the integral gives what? -19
